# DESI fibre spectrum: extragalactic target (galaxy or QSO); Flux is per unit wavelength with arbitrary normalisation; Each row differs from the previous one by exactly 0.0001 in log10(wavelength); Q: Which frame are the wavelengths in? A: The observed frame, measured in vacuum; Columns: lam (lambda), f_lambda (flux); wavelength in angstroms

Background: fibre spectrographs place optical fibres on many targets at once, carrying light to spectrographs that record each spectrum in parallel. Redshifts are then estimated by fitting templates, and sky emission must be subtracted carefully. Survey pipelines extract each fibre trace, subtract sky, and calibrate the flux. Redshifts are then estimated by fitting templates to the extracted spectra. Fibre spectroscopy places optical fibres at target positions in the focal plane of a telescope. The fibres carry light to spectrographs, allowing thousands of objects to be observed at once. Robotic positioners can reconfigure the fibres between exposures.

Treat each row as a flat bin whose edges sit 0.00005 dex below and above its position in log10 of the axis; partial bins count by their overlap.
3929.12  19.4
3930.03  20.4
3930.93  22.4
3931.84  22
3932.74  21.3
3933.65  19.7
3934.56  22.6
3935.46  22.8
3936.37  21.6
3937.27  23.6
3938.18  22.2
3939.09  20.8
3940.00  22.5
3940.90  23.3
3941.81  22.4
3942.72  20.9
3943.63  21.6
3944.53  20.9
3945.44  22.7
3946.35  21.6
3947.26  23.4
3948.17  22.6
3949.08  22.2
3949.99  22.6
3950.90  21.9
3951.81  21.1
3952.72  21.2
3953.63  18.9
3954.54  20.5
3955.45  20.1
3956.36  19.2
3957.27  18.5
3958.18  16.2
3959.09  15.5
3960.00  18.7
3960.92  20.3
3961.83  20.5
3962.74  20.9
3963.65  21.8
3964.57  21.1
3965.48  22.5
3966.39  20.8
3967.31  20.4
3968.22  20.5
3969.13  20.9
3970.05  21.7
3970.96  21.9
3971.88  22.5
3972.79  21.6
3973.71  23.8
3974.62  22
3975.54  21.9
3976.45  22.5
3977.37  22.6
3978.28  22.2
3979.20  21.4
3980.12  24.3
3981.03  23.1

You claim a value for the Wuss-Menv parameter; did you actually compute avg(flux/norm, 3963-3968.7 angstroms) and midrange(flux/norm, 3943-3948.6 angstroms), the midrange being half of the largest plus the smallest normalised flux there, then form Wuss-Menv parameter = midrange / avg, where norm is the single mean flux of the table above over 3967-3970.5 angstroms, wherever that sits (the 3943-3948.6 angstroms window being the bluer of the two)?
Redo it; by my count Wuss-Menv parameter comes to 1.05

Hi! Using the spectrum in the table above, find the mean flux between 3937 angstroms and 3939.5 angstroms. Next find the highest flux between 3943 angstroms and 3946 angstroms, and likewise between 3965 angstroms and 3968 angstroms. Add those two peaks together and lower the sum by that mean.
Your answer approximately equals 23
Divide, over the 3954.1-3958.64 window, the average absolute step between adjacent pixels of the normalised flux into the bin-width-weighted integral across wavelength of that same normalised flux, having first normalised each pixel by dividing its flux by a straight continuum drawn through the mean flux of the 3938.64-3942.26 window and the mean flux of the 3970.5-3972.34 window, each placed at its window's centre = 80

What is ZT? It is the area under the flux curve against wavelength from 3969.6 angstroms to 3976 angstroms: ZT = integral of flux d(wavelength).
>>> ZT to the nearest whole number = 142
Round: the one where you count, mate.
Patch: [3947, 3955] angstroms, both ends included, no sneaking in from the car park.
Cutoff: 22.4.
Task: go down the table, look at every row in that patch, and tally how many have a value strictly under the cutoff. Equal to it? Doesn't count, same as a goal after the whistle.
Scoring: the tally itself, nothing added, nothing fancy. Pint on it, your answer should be 6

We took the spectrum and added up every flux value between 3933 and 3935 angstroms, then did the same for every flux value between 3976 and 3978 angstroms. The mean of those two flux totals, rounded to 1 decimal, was 43.7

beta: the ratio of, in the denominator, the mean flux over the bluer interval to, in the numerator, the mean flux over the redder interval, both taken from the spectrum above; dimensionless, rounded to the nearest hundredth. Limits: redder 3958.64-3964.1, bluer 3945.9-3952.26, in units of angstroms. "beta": 0.88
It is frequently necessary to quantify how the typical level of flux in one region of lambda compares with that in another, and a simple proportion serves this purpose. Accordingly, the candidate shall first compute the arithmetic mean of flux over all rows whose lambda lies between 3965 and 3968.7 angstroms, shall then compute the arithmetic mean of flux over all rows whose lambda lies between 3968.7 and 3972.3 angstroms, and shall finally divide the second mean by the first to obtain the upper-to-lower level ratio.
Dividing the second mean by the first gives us 1.03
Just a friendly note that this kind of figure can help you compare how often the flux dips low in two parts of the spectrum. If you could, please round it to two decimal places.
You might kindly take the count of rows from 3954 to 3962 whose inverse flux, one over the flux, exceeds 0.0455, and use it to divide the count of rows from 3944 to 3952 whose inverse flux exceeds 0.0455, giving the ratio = 0.44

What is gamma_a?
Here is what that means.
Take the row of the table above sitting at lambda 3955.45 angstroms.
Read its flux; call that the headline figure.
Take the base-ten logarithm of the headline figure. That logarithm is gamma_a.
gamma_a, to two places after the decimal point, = 1.30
